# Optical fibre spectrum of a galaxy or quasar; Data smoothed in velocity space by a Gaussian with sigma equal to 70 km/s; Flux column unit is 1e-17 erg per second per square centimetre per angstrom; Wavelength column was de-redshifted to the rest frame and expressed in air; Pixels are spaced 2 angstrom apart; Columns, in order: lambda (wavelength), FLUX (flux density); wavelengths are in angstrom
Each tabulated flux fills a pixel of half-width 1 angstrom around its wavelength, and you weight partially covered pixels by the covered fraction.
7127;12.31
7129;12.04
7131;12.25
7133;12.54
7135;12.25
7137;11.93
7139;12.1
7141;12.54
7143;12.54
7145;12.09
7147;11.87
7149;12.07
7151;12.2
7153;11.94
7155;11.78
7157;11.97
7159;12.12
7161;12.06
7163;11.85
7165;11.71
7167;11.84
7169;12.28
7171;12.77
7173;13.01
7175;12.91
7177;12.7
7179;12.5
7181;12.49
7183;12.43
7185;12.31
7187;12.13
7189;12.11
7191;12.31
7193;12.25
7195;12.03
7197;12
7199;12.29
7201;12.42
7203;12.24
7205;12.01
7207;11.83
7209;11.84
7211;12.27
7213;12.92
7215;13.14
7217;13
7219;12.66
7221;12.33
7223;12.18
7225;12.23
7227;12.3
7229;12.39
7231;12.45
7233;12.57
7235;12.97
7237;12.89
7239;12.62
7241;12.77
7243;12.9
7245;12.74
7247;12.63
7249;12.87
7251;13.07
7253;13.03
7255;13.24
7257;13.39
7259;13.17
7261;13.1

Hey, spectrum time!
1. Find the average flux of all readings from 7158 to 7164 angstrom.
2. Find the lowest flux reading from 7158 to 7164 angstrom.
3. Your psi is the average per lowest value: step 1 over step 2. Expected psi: 1.01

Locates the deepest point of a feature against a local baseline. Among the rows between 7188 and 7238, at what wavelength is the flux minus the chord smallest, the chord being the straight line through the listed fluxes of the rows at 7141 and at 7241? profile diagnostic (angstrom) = 7207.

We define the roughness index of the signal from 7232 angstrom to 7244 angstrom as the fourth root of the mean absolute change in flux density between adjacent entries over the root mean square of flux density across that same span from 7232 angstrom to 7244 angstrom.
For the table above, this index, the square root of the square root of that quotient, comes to 0.36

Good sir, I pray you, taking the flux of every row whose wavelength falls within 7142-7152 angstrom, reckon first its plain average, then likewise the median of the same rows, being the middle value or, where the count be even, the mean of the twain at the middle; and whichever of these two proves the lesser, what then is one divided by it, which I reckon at 0.0827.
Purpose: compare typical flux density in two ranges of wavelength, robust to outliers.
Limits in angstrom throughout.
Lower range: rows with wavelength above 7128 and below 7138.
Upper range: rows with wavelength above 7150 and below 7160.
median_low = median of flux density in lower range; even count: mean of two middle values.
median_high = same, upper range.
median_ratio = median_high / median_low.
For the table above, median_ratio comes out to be 0.98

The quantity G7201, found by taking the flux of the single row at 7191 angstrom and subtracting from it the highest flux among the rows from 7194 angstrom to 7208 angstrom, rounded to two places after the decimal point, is -0.11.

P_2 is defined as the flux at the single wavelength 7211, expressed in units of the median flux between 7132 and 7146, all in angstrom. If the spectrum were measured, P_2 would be 1.00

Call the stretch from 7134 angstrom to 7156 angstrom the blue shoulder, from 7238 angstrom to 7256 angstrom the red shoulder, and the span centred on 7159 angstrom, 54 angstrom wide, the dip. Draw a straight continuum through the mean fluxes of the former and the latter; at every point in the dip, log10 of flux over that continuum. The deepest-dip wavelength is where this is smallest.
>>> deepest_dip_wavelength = 7165 angstrom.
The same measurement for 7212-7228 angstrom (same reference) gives 7223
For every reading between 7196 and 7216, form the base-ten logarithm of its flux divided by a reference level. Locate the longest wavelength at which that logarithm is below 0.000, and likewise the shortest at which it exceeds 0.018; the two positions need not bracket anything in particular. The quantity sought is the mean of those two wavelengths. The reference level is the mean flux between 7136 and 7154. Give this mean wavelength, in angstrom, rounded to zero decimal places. 7211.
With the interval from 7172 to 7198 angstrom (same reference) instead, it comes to 7185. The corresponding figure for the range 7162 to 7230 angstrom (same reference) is 7190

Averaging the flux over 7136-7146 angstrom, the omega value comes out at 12.2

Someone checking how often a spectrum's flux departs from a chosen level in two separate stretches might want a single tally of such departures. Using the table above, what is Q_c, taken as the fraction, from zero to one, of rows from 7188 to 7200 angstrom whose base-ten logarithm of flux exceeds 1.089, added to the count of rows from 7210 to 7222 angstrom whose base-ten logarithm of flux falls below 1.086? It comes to 0.33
